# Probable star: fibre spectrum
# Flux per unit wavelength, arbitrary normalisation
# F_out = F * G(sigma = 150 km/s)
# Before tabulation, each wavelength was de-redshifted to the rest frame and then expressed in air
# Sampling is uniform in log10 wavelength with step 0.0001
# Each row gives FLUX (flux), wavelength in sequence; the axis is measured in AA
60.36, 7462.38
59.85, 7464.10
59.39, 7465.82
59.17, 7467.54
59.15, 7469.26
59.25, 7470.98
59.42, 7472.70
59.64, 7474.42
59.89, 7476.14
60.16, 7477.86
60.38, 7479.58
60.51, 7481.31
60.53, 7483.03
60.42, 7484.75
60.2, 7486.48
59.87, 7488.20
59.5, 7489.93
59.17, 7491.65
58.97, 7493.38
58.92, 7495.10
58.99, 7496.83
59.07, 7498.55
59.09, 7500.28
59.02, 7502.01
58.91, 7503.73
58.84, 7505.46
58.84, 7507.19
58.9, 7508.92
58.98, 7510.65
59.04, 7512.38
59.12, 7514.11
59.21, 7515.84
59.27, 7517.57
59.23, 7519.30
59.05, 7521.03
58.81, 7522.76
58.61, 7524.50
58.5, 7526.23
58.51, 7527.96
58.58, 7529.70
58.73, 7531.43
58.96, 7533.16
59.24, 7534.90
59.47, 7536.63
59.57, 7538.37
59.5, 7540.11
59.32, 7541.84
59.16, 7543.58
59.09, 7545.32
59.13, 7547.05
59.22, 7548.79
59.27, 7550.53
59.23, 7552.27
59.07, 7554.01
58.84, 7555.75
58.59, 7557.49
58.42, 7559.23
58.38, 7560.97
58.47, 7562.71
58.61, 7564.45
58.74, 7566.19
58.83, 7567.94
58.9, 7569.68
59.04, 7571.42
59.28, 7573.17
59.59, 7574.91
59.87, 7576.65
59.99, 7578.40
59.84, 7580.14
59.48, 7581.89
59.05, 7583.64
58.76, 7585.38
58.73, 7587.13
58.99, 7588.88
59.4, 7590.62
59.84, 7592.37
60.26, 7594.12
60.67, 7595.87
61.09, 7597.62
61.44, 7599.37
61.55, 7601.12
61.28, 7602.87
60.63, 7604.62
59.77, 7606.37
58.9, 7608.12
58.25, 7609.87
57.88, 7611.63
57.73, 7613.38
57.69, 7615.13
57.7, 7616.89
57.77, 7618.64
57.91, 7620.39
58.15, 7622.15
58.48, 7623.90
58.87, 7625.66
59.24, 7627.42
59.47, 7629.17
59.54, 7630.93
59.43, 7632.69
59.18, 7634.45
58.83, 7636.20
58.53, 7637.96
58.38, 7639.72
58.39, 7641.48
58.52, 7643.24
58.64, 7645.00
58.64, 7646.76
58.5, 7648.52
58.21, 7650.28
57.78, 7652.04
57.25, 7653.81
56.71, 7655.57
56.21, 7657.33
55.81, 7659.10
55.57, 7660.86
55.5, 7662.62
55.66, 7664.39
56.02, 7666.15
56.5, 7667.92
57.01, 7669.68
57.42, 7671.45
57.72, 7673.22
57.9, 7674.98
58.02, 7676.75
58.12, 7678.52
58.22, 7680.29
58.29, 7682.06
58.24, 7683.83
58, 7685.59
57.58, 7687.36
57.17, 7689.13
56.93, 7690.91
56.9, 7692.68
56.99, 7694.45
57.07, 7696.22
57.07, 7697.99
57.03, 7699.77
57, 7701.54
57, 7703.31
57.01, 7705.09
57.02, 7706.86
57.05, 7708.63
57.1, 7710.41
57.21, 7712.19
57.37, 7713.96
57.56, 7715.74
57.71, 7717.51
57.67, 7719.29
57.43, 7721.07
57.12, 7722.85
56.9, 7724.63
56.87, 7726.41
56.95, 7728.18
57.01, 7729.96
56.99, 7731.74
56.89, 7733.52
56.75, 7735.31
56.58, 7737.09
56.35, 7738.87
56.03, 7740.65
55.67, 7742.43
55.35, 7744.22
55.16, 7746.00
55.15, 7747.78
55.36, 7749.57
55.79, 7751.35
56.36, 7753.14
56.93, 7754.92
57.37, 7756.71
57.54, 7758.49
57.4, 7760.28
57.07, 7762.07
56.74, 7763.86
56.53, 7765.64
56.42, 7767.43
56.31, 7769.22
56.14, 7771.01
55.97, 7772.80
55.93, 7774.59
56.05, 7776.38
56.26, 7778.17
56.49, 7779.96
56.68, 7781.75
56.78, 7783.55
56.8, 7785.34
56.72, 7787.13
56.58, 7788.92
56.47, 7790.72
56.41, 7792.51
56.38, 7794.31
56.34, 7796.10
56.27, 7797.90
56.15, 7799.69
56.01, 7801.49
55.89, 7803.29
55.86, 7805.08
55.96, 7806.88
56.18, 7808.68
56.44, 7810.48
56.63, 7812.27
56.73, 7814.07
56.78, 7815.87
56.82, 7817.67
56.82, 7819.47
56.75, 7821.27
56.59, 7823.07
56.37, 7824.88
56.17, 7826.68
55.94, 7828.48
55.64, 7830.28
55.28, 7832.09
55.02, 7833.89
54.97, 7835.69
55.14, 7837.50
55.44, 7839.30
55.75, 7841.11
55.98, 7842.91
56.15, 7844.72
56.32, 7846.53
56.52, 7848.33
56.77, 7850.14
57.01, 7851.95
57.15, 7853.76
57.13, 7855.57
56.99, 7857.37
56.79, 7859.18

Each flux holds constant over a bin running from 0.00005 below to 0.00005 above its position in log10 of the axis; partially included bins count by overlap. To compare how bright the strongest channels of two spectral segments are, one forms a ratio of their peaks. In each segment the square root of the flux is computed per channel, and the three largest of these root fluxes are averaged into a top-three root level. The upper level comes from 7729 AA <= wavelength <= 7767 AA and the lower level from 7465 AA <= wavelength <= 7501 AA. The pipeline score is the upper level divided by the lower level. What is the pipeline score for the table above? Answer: 0.974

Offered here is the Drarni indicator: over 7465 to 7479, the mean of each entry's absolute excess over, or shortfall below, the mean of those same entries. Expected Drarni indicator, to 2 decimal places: 0.29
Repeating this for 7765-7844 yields 0.39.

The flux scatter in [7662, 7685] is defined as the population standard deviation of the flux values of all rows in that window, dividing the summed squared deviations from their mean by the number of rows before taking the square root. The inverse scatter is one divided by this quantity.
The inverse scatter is 1.0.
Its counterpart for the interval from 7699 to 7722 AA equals 3.8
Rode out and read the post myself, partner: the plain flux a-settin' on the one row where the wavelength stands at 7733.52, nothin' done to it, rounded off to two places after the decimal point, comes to 56.89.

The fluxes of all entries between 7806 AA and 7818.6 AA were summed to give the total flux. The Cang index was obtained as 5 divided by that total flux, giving 0.0126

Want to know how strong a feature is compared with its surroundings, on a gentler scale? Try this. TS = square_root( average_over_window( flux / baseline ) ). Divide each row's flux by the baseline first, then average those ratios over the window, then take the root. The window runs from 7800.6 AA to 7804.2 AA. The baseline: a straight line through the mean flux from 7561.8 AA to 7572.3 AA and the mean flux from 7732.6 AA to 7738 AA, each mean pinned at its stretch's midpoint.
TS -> 1.00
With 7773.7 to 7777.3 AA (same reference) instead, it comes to 1.00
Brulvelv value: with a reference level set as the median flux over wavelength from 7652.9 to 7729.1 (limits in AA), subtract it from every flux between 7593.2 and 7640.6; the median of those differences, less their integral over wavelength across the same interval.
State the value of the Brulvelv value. -99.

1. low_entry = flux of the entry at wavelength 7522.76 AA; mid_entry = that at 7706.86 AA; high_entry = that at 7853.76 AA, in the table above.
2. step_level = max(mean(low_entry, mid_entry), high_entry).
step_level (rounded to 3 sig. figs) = 57.9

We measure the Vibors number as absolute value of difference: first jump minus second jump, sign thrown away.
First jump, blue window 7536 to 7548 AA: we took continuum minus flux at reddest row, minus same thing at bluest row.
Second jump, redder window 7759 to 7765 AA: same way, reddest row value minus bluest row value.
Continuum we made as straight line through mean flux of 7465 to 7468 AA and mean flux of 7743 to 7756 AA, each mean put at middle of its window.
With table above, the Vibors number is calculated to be 0.41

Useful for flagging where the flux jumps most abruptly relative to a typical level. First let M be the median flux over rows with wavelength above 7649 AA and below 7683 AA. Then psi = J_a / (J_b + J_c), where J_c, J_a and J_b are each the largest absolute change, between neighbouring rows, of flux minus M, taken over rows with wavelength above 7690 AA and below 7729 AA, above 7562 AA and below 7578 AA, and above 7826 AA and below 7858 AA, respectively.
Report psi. 0.46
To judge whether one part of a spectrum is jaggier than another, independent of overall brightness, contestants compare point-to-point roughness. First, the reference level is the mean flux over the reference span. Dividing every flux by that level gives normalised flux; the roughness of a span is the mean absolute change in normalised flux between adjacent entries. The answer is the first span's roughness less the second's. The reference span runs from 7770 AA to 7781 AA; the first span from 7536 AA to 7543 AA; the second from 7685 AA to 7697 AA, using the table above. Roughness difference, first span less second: -0.0017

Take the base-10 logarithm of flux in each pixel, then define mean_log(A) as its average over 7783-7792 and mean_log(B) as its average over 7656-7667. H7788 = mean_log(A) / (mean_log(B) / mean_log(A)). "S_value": 1.76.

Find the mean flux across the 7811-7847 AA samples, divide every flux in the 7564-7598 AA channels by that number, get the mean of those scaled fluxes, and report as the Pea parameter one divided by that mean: 0.94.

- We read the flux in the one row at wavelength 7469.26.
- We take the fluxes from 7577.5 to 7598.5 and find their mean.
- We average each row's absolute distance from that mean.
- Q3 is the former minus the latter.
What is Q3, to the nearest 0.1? 58.5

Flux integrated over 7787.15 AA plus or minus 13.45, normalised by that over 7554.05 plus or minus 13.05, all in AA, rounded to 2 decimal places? 0.99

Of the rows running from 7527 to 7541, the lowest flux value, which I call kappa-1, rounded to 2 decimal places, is 58.51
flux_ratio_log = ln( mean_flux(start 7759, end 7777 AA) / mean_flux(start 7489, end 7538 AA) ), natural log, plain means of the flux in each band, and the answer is -0.044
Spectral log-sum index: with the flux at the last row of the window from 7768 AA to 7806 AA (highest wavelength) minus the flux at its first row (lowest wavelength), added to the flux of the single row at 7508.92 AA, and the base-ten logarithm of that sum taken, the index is 1.767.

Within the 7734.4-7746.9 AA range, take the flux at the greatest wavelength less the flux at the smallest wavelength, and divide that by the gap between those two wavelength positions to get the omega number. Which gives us -0.15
